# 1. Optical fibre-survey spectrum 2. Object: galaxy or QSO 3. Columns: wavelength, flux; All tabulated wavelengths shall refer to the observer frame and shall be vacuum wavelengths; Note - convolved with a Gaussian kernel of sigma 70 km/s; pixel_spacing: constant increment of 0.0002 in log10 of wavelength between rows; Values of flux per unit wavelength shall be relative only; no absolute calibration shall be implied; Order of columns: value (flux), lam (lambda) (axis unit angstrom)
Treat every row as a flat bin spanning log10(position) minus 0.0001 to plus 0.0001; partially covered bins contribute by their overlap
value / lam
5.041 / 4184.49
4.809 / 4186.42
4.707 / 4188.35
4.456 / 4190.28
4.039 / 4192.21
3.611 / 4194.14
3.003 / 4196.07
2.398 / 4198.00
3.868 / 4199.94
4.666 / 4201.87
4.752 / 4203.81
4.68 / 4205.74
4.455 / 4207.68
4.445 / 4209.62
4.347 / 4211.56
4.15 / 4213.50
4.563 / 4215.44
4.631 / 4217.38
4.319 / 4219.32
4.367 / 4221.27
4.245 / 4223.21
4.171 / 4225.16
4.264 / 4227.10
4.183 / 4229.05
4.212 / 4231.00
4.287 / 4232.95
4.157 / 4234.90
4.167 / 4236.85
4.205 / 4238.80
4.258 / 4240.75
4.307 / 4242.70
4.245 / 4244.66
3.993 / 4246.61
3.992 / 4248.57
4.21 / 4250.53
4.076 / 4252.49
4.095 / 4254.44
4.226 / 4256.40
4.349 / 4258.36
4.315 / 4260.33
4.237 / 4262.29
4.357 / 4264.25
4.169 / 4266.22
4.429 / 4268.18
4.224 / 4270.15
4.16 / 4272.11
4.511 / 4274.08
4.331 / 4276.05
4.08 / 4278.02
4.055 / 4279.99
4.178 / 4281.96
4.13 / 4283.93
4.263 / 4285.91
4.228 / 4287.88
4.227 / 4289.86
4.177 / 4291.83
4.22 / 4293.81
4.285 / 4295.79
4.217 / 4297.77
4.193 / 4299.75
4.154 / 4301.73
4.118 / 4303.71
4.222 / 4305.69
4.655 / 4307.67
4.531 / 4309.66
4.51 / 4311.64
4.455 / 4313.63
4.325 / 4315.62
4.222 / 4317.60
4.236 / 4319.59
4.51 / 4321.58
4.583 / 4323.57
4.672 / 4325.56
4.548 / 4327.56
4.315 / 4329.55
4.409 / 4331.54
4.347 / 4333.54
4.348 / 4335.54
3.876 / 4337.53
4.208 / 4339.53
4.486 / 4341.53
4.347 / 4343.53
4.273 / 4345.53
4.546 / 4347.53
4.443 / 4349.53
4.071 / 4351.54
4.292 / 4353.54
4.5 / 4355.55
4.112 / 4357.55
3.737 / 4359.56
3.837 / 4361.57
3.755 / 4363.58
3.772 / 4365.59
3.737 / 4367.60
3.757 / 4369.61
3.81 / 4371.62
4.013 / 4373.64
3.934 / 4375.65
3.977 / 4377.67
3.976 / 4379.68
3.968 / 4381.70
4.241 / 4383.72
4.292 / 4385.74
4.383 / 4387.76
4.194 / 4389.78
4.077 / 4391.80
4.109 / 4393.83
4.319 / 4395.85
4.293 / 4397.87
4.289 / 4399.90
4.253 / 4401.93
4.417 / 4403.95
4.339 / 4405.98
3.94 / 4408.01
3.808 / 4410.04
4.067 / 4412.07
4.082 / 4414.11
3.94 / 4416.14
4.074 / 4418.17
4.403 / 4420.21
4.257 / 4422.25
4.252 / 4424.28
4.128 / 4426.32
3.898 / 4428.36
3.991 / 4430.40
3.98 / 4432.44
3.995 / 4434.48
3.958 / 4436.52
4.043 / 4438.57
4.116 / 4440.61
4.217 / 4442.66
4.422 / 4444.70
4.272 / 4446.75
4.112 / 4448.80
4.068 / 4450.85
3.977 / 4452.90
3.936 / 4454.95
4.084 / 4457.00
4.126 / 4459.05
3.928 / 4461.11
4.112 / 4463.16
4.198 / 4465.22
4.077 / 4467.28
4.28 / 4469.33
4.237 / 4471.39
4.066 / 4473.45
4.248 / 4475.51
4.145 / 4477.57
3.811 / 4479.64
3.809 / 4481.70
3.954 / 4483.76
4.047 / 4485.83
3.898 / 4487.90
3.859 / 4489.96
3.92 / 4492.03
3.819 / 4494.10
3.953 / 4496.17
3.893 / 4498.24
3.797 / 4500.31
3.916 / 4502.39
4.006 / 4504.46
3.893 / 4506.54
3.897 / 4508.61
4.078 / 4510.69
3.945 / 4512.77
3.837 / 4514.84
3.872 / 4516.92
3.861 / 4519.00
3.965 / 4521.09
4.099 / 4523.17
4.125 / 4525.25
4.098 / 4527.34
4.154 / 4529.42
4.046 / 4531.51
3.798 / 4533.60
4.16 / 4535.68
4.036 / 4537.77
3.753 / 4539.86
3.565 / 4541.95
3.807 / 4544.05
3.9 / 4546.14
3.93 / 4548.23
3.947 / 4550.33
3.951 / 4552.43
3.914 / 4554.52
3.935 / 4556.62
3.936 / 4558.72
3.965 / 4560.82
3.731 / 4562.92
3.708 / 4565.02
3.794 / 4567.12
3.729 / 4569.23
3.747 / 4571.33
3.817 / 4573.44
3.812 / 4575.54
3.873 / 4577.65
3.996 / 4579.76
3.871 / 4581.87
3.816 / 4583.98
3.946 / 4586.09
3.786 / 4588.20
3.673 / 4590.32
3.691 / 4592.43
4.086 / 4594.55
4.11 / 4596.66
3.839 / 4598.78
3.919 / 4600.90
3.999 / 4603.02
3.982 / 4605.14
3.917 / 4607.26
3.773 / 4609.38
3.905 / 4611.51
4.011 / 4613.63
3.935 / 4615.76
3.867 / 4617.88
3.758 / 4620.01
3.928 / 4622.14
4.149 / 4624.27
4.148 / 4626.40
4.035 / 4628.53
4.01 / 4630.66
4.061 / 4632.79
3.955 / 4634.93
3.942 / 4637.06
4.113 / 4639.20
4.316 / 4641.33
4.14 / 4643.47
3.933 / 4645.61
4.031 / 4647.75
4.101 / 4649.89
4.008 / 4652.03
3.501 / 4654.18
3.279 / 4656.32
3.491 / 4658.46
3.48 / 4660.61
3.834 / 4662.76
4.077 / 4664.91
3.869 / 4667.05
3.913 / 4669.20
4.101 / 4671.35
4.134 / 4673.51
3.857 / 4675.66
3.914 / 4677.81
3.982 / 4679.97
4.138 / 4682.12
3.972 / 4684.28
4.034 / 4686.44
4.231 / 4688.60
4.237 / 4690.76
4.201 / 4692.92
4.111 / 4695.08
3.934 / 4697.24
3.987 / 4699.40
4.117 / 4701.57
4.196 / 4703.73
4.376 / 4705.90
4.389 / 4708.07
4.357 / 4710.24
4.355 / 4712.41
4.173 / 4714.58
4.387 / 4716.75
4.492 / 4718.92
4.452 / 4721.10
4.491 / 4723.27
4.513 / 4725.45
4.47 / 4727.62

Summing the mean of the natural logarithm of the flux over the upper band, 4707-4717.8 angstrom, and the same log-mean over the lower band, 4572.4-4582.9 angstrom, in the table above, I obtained 2.82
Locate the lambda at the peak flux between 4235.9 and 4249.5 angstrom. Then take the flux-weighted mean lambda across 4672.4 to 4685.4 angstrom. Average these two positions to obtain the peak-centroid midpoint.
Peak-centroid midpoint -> 4460.8 angstrom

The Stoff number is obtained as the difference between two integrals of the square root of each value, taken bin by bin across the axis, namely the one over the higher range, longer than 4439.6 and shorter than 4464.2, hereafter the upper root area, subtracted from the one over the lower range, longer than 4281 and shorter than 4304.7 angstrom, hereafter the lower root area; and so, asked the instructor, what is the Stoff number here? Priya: -1.3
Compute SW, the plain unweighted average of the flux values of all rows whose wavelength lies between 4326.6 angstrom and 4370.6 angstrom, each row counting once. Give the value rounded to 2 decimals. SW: 4.17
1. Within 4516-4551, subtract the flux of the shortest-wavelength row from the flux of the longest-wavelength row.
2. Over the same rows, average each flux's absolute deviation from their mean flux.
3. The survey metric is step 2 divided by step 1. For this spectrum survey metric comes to 1.7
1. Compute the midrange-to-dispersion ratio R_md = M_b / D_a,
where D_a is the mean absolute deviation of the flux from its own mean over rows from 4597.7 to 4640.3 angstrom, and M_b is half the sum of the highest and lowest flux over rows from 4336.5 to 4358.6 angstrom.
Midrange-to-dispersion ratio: 50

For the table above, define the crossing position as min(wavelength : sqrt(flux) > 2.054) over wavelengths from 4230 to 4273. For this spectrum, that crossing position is 4232.95 angstrom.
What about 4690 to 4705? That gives 4690.76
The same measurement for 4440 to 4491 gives 4444.70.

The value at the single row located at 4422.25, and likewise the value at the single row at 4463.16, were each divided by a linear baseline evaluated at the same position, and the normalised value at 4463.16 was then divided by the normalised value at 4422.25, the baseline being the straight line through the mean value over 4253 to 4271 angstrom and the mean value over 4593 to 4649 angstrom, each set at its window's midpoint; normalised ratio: 0.97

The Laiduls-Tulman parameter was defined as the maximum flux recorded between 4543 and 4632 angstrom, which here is 4.149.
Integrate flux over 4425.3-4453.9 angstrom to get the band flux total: 117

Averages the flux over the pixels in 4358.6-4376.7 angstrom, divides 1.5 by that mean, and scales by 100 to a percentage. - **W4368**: 39.3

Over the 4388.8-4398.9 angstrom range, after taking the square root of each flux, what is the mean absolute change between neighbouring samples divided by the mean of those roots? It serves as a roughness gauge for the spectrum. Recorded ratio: 0.011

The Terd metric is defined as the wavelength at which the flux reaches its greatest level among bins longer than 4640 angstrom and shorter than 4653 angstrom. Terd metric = 4641.33 angstrom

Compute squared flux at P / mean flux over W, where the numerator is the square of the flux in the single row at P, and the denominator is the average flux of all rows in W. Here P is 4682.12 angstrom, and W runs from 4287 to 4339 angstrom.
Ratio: 4.0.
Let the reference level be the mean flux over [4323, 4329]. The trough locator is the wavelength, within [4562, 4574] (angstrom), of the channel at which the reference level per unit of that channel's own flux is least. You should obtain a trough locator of 4573.44 angstrom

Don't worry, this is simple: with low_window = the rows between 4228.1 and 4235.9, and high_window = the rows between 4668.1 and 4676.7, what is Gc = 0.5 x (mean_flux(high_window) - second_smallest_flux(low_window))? -0.09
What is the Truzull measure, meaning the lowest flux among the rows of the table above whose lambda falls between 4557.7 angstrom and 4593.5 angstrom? 3.673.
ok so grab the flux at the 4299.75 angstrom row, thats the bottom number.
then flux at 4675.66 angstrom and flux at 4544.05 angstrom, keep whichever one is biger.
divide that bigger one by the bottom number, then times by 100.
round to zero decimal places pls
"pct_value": 92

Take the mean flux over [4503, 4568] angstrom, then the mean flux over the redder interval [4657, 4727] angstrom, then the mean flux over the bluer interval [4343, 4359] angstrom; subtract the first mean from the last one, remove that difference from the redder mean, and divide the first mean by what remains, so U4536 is 1.05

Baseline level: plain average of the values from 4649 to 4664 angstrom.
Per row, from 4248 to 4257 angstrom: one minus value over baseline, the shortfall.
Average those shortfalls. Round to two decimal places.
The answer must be -0.12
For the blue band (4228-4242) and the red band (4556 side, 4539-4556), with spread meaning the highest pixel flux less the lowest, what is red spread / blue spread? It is 3.0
